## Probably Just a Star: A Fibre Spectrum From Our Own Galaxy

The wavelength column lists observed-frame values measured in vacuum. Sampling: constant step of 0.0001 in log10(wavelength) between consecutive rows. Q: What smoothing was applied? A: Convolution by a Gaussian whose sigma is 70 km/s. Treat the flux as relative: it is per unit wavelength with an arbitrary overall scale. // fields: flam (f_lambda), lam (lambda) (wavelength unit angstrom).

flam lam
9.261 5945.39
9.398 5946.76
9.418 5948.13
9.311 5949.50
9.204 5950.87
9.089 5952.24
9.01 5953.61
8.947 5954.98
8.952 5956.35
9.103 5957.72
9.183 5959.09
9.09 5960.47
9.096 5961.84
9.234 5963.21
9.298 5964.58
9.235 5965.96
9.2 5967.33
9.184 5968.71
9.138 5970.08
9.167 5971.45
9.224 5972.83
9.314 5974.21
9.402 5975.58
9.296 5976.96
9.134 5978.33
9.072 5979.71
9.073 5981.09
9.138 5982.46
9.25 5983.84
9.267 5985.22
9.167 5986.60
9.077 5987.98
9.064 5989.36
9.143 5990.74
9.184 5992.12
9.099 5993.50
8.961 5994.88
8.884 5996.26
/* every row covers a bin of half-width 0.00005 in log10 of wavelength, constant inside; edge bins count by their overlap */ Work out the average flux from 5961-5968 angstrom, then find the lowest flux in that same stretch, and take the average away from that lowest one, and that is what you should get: -0.12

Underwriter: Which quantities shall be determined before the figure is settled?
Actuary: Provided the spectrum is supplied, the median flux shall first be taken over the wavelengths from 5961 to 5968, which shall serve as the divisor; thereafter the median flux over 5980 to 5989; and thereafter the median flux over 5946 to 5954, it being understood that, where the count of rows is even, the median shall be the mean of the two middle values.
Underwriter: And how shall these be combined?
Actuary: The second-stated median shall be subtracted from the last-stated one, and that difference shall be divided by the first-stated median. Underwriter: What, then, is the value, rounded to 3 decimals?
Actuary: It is 0.011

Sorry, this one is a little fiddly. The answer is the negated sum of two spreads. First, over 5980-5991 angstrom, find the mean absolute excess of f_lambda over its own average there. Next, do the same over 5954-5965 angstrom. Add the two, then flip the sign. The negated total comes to -0.155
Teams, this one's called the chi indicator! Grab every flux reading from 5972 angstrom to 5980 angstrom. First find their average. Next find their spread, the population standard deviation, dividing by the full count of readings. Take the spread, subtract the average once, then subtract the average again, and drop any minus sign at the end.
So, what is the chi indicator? 18.37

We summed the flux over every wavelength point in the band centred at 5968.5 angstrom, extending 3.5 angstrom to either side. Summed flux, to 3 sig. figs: 45.9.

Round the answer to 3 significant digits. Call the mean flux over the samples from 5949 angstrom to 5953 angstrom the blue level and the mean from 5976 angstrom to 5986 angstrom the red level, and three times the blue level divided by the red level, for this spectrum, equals 3.01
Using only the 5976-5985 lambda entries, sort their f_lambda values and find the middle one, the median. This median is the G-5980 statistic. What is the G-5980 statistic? 9.14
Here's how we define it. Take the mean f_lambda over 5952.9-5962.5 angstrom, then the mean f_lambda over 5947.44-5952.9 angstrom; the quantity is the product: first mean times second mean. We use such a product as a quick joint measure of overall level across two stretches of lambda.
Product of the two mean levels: 83.8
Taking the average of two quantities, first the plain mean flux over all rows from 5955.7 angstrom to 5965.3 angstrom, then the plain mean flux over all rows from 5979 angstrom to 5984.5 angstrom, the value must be 9.13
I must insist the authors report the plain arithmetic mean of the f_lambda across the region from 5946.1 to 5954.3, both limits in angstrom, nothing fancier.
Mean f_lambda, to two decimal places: 9.24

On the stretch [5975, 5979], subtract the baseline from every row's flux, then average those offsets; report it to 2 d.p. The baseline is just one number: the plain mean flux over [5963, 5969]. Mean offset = 0.05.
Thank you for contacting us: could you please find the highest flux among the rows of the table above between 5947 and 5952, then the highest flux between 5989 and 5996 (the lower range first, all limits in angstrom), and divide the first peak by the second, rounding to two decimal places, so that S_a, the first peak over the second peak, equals 1.03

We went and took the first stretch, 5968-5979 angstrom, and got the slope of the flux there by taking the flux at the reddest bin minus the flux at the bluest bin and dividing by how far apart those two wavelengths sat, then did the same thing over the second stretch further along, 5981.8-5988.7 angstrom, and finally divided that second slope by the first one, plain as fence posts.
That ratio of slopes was 2.1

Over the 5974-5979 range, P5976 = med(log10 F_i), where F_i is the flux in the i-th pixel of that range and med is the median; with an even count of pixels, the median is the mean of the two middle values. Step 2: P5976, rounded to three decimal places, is 0.969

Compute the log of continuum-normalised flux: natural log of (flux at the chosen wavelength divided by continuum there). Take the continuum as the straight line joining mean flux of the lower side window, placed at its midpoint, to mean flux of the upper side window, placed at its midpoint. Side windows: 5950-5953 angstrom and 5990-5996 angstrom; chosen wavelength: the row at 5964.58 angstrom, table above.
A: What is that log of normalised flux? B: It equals 0.018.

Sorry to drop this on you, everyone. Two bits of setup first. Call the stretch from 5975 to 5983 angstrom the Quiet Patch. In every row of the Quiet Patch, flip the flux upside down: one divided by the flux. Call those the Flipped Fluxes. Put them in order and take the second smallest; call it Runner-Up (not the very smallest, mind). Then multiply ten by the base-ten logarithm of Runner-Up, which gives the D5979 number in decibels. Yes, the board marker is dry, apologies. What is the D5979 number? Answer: -9.68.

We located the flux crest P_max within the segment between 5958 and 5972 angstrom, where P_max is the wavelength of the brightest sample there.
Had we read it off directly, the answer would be 5964.58 angstrom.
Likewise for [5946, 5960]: 5948.13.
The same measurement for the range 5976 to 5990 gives 5976.96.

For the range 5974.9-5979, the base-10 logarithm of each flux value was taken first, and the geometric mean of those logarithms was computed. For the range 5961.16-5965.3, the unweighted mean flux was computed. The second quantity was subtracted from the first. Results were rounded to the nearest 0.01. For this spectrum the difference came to -8.24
